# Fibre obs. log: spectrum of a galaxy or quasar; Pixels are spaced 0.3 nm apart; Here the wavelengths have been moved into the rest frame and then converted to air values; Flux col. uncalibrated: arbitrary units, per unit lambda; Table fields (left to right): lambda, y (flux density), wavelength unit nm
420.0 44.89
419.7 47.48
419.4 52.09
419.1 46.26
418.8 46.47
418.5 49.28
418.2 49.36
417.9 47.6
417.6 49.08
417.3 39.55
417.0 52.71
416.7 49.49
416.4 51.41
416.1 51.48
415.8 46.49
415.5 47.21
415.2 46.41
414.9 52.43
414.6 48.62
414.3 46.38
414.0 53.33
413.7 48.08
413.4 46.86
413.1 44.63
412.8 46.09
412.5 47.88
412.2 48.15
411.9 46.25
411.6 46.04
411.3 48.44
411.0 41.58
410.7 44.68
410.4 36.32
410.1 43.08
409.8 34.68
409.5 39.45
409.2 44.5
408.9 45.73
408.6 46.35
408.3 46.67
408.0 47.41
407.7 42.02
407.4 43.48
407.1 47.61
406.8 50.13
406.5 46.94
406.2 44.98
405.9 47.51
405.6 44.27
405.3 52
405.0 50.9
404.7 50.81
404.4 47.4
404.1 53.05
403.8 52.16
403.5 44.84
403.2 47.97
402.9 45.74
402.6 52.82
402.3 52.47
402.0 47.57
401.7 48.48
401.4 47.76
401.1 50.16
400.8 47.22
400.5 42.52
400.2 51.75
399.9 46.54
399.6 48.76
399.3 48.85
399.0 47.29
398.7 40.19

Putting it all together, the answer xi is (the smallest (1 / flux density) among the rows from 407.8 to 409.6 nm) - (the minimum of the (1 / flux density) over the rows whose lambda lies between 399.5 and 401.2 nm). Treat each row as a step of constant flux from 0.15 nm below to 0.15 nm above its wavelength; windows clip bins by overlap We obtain 0.0018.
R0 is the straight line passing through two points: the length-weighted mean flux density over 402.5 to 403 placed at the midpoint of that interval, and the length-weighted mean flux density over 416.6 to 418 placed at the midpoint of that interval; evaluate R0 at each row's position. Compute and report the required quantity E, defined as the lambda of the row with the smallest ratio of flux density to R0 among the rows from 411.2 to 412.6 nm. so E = 411.6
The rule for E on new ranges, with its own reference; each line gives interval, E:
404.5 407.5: 407.4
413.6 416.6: 414.3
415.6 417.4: 417.3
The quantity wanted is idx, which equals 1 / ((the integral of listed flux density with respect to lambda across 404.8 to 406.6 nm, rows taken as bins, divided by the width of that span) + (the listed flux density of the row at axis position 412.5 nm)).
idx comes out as 0.0104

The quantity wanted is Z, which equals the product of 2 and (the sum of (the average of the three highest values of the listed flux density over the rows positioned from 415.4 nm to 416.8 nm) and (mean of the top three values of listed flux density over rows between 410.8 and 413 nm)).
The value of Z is 198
